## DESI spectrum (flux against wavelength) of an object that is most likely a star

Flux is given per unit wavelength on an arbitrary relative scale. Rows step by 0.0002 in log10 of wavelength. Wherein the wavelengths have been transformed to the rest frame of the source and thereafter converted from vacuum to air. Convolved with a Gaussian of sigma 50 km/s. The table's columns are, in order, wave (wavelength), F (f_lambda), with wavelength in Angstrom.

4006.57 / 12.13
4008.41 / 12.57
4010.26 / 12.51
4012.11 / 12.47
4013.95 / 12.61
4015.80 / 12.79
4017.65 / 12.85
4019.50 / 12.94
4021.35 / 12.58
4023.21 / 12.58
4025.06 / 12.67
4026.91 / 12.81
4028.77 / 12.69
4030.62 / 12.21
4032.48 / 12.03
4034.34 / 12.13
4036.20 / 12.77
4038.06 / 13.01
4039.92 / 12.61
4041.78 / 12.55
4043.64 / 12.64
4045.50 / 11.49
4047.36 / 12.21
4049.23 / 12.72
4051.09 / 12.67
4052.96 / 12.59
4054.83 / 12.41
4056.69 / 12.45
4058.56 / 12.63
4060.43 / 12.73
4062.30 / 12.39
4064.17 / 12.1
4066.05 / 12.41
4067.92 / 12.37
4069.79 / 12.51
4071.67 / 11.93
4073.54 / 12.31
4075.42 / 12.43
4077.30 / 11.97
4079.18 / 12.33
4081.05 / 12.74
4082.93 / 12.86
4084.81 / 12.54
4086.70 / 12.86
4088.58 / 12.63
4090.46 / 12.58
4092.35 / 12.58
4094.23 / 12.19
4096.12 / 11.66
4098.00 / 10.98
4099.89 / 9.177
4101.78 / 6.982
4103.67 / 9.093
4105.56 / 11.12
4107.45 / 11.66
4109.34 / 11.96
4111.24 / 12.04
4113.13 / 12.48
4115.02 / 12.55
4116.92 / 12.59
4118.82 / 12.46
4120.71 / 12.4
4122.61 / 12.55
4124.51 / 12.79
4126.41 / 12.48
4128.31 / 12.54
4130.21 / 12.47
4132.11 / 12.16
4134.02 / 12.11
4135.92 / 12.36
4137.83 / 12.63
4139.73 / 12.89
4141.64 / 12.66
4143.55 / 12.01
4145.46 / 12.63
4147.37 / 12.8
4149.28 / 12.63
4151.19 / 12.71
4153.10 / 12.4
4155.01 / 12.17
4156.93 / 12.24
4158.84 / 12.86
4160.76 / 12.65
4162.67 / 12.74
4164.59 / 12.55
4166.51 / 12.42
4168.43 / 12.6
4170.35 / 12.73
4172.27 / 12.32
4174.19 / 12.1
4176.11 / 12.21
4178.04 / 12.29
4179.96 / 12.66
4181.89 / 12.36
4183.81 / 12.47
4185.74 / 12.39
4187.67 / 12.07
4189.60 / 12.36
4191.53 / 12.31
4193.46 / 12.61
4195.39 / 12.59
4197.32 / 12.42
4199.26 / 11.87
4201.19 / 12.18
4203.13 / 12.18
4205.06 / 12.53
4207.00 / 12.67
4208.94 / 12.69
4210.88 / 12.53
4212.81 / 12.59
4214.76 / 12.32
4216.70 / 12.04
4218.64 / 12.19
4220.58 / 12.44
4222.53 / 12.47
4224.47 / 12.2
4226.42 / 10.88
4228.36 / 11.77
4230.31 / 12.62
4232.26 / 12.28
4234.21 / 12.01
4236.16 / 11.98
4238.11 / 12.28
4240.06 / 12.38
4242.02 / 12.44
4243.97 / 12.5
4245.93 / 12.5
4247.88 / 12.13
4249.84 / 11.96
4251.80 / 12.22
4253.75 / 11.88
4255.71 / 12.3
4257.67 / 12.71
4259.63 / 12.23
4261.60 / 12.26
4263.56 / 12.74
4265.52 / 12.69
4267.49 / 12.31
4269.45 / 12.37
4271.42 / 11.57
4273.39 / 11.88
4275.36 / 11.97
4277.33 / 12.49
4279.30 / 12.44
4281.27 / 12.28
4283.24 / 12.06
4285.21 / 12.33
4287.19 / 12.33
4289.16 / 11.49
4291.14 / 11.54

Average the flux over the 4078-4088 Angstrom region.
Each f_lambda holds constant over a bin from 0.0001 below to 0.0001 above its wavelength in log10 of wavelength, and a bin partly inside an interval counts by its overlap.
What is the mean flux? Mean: 12.7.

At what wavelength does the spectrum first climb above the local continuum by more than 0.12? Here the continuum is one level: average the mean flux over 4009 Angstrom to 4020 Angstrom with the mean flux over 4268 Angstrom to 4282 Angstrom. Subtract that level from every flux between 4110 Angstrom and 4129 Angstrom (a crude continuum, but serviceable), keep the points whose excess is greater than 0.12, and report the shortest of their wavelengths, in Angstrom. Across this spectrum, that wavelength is 4115.02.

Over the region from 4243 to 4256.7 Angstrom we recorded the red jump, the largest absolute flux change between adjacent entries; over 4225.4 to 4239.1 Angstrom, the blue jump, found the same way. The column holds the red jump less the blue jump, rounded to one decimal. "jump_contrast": -0.5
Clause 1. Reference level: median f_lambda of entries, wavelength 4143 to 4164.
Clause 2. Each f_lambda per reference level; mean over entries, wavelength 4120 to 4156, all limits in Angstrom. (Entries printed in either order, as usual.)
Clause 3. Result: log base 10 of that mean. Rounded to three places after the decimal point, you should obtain -0.005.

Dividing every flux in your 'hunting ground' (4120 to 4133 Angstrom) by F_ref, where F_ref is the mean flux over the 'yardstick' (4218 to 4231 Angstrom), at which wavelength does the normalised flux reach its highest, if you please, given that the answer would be 4124.51 Angstrom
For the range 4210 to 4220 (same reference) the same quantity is 4212.81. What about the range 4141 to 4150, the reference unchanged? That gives 4147.37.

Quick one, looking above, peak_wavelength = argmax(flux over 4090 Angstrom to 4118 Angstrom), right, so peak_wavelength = 4116.92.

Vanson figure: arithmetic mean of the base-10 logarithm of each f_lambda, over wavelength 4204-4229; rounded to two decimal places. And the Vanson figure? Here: 1.09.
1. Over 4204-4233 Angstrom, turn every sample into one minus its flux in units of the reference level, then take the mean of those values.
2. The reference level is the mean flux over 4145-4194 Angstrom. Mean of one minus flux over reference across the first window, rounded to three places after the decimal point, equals 0.015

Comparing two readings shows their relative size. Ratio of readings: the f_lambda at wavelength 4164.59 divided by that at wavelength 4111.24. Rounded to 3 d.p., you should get 1.042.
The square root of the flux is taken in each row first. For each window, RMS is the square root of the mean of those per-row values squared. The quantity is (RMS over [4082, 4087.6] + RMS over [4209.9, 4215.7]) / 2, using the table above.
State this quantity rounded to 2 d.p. 3.55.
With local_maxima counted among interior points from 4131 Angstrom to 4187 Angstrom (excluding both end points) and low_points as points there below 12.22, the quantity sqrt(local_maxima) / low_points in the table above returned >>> 0.47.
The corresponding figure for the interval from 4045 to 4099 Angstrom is 0.33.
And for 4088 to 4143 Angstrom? 0.17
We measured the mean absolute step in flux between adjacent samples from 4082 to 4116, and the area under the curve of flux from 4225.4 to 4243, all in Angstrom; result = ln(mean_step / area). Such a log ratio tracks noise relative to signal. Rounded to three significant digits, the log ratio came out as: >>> -5.70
